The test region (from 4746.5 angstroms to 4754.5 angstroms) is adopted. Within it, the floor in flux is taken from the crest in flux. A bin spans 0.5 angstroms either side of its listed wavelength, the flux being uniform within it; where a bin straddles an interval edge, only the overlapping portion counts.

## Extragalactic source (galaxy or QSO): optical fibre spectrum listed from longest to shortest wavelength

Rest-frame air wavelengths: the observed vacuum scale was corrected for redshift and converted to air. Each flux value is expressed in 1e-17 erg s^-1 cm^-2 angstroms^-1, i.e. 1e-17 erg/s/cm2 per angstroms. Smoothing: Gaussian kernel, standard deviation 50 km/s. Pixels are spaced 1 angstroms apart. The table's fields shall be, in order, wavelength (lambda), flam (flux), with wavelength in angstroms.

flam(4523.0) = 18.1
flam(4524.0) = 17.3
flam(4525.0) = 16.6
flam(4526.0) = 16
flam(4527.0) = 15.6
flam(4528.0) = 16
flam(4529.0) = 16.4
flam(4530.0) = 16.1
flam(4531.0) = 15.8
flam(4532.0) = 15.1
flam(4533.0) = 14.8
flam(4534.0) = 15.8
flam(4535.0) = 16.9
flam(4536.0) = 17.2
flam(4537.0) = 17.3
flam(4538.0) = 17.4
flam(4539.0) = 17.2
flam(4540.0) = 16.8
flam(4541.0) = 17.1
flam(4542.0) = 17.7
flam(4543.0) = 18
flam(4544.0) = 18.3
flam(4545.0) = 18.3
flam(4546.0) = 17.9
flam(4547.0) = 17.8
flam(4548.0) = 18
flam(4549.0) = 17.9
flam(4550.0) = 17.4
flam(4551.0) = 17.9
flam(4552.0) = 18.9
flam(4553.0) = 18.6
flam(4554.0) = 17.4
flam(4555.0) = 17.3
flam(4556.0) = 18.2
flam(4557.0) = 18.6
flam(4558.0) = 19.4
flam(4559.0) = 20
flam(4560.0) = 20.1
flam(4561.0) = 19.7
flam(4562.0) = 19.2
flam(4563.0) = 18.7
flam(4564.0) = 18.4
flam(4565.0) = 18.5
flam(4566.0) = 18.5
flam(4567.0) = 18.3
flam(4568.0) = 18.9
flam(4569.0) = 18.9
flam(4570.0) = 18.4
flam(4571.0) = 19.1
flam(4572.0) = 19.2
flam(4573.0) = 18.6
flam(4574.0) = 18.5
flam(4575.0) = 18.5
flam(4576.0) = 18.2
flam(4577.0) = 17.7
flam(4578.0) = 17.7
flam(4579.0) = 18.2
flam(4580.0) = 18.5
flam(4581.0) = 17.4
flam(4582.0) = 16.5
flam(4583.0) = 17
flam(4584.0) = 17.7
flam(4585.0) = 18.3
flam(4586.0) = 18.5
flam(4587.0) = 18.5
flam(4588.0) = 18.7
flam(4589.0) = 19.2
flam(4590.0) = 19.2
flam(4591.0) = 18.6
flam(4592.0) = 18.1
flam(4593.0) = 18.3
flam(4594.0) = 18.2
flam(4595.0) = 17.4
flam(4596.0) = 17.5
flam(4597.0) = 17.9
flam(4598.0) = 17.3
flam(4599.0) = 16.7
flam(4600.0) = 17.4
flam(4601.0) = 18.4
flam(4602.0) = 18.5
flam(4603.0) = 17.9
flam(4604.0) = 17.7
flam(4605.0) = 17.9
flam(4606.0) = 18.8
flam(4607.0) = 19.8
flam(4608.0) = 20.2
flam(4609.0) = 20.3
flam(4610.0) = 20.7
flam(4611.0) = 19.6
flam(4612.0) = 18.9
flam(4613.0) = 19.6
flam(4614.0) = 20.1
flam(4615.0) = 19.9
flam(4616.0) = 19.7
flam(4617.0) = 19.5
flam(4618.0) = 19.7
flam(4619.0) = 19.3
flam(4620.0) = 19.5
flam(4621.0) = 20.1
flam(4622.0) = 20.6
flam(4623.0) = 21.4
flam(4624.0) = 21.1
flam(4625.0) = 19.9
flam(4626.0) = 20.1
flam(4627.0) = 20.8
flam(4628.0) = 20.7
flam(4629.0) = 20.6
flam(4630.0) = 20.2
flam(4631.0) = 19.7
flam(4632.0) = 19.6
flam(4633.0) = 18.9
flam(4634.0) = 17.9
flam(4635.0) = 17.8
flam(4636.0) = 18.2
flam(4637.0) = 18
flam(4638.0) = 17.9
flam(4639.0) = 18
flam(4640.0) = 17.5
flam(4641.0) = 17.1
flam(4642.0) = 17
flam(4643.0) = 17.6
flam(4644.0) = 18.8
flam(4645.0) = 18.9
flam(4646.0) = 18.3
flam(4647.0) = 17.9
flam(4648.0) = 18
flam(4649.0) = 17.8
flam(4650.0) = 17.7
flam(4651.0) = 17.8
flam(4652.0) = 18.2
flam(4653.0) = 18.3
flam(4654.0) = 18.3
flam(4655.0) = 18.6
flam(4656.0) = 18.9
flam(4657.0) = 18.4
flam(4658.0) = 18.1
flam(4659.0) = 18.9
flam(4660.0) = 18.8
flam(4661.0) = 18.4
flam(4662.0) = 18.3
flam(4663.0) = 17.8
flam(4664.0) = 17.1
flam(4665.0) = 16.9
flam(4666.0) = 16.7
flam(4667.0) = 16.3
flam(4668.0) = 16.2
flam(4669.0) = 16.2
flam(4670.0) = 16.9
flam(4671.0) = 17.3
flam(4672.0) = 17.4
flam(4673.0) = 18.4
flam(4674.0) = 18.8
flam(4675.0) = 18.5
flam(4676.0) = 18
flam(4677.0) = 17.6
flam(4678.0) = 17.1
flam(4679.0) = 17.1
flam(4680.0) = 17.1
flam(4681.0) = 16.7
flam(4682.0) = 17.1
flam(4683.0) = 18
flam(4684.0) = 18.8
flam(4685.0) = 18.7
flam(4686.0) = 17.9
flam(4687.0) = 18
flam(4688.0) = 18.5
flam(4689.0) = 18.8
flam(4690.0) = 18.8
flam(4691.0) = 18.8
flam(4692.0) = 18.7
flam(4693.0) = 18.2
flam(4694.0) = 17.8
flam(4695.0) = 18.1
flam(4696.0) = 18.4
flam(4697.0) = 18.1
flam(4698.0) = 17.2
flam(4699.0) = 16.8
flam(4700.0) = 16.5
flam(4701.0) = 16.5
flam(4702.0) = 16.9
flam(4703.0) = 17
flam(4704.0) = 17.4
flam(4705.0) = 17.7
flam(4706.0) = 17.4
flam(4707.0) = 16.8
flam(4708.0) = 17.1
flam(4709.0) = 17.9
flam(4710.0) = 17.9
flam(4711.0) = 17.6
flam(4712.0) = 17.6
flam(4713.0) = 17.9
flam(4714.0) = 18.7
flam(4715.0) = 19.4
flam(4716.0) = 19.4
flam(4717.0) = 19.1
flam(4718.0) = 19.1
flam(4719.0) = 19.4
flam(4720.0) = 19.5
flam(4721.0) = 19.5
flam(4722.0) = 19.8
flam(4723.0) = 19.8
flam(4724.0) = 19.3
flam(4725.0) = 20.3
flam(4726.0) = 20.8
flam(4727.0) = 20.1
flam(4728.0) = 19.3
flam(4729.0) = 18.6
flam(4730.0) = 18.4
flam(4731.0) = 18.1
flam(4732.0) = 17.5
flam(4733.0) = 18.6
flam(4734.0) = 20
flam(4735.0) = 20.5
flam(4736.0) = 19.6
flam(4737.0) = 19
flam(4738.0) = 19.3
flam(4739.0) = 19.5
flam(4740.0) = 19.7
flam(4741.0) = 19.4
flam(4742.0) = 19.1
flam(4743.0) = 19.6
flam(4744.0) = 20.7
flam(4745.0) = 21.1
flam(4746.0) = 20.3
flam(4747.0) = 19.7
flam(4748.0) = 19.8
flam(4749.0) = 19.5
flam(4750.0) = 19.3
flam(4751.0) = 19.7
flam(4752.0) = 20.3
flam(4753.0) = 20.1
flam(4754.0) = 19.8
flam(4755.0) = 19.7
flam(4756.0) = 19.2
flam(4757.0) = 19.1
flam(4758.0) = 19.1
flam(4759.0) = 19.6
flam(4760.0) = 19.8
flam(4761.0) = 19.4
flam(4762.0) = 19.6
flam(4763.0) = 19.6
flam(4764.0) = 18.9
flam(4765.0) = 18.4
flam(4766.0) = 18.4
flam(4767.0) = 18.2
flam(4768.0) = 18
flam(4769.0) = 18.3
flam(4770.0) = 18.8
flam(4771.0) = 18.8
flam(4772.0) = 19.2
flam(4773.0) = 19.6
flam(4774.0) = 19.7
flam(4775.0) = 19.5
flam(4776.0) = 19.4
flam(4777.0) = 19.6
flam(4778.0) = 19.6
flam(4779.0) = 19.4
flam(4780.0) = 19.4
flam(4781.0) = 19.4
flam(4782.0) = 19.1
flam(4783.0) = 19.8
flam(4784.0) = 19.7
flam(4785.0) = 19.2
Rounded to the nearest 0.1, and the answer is 1.0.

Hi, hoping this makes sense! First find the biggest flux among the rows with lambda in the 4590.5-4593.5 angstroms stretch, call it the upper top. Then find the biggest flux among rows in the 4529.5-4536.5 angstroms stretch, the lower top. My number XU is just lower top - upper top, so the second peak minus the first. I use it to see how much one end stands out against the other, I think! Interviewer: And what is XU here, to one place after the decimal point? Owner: -1.4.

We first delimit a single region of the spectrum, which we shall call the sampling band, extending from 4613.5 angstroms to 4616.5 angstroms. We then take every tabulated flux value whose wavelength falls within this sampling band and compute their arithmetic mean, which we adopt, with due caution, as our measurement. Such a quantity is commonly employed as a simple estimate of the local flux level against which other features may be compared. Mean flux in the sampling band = 19.9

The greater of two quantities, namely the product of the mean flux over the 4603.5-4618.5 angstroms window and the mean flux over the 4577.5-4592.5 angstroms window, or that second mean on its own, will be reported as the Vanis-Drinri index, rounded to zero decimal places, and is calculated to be 354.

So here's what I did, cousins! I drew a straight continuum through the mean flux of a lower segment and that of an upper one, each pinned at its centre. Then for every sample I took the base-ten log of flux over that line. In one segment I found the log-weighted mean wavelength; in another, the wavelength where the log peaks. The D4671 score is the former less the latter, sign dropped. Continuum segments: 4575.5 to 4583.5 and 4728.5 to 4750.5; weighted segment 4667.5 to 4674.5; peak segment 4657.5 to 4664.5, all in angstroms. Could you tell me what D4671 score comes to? 10.7 angstroms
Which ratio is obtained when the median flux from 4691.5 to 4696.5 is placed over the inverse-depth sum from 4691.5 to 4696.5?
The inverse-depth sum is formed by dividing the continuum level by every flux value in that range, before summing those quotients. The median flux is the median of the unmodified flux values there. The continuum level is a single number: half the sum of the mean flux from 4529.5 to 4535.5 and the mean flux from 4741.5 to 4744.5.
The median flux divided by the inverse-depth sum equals 3.7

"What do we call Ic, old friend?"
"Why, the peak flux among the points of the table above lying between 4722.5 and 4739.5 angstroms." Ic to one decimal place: 20.8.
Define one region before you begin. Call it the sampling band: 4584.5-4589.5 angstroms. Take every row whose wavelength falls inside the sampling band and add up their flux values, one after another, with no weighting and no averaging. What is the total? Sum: 93.2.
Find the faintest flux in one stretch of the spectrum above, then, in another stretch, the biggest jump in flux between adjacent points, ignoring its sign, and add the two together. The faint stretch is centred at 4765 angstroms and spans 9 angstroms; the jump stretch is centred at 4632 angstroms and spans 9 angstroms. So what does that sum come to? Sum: 19.00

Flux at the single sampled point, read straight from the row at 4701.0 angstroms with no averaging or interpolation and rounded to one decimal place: 16.5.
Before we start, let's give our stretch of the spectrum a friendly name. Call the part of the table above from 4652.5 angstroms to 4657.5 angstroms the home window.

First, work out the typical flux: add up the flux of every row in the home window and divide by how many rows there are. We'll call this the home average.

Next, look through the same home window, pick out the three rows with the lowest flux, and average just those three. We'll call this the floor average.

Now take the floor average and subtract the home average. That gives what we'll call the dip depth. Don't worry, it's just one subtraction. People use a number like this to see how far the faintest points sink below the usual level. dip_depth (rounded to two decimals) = -0.17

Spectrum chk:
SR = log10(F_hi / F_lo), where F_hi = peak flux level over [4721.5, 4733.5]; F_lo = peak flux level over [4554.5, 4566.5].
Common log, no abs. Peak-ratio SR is 0.01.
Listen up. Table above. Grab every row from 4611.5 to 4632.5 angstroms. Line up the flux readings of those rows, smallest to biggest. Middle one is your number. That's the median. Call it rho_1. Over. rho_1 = 19.9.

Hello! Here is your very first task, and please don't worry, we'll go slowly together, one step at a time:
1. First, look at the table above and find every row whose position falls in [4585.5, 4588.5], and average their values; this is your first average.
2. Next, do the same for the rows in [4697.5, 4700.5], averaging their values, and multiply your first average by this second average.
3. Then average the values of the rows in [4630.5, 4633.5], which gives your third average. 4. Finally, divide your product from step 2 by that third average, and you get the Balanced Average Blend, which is 16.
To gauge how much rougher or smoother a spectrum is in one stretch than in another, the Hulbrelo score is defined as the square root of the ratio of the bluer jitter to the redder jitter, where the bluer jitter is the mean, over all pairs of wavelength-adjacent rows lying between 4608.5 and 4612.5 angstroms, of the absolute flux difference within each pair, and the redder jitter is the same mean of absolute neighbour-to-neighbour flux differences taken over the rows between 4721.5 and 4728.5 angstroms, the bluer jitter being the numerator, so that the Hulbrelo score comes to 1.1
